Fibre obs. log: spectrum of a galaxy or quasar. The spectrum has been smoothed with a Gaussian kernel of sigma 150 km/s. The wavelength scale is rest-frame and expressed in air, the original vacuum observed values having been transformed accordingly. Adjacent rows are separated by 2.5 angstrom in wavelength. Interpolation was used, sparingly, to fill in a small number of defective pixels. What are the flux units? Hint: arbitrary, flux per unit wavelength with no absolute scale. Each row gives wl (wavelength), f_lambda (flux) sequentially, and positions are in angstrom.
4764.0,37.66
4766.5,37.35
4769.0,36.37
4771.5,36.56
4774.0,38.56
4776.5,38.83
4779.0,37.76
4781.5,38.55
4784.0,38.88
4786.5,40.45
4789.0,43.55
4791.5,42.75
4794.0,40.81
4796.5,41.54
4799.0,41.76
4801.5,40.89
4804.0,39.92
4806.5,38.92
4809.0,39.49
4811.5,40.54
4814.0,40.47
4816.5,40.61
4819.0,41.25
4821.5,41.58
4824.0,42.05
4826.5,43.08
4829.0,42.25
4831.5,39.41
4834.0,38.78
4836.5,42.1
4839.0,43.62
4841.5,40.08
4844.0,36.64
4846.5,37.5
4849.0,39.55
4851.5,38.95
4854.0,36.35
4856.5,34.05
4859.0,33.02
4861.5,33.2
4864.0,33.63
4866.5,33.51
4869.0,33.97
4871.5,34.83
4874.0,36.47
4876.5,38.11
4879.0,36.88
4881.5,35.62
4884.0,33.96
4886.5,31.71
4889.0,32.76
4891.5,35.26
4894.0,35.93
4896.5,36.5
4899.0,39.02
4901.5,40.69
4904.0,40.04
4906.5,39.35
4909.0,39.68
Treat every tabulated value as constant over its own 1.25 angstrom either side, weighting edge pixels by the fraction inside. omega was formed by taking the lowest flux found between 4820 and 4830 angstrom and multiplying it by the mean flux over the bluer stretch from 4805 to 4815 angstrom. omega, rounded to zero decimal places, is 1657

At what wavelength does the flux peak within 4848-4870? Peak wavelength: 4849.0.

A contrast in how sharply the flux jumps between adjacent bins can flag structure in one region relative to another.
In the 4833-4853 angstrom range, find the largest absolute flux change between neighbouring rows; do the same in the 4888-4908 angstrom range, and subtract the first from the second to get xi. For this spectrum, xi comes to -1.02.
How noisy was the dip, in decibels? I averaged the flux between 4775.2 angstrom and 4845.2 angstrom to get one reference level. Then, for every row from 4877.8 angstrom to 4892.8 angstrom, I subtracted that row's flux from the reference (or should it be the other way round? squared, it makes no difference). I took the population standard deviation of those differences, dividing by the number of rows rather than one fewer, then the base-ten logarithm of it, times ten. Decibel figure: 2.4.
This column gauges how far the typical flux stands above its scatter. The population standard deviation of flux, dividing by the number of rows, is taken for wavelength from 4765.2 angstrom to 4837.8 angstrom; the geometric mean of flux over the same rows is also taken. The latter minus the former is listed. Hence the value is 38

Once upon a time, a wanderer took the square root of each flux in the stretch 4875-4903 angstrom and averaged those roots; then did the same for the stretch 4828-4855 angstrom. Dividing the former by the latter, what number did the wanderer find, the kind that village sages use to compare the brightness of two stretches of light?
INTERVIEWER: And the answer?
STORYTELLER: 0.95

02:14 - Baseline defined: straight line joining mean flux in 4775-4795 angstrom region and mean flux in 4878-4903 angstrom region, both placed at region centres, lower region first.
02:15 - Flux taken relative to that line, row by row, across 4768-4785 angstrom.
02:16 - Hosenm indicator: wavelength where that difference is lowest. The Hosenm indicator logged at 4769.0 angstrom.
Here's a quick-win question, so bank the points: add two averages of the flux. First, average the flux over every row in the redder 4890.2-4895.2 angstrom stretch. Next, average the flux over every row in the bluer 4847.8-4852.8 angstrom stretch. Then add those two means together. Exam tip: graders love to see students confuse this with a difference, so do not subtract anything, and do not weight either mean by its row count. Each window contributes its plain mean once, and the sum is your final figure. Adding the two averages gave 74.8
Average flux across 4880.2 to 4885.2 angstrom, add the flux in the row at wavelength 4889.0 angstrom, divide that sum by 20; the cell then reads 3.38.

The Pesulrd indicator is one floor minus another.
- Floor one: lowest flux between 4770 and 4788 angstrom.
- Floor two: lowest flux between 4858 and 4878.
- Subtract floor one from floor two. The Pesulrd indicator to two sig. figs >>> -3.5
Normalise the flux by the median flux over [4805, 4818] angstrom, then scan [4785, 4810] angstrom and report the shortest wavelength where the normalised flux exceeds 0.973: 4786.5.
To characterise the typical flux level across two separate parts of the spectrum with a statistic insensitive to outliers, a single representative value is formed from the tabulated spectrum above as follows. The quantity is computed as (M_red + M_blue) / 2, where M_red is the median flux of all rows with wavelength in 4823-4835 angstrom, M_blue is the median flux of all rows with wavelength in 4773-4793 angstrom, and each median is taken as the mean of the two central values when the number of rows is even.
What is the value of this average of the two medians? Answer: 40.5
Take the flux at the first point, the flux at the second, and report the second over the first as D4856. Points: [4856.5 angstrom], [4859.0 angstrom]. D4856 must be 0.97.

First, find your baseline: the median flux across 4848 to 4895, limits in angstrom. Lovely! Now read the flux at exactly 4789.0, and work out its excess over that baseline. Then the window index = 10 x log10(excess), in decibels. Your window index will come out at 9.4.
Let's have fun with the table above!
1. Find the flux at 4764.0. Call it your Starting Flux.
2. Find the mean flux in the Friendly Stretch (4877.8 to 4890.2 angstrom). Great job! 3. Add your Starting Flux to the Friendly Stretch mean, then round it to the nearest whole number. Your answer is 72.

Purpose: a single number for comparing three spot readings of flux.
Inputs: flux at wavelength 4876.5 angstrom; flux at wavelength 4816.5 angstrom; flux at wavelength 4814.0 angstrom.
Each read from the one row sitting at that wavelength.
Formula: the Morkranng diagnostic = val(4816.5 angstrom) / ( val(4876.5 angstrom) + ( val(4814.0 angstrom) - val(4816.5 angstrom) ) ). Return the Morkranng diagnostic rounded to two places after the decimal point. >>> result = 1.07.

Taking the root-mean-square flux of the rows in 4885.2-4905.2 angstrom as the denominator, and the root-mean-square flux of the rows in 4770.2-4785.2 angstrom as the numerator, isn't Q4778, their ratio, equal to 1.04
